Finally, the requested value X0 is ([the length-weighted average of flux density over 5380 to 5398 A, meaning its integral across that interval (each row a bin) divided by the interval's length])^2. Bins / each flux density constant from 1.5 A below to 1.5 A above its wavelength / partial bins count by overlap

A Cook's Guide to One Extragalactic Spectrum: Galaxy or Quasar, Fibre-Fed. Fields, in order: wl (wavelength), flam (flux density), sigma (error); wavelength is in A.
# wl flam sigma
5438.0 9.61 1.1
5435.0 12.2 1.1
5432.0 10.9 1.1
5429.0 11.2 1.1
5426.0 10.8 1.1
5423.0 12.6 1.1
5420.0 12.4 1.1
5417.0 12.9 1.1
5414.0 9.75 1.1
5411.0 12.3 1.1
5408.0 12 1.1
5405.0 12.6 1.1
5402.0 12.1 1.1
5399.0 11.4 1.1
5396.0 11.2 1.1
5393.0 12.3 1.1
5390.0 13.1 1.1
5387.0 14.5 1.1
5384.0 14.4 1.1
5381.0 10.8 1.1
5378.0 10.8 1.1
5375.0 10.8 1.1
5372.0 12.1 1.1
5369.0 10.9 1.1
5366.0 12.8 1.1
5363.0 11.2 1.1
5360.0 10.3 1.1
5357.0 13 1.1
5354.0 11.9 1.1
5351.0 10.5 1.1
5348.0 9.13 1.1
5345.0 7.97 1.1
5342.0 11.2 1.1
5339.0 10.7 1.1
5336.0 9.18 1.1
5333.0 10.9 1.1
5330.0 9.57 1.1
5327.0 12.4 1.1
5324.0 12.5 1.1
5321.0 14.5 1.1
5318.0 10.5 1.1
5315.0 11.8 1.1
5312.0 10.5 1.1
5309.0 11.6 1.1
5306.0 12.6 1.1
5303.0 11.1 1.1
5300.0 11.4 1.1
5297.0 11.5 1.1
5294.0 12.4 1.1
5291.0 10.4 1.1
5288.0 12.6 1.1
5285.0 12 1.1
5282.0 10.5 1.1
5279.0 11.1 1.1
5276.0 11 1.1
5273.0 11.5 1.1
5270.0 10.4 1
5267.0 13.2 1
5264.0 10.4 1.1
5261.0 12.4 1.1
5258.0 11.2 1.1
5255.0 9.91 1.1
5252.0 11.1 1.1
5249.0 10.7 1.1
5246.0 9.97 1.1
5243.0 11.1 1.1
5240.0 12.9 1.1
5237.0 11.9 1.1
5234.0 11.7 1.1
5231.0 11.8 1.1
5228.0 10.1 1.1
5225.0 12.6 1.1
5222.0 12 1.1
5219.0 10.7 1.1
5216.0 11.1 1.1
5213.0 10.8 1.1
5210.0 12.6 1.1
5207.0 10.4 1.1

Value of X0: 162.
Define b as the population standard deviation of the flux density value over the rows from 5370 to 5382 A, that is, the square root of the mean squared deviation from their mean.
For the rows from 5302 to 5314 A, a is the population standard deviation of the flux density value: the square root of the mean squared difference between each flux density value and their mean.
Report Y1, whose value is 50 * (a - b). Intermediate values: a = 0.77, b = 0.56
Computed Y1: 10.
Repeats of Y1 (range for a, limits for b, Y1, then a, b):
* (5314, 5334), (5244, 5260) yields 47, 1.49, 0.55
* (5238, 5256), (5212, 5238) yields 13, 1.00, 0.74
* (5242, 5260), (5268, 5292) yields -11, 0.54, 0.75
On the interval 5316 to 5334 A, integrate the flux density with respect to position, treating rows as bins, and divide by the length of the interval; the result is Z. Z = 11.75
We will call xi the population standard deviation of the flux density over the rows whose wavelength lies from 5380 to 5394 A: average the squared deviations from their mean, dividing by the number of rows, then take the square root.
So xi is 1.4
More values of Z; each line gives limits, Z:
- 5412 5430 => 11.64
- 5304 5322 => 11.82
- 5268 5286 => 11.12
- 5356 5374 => 11.66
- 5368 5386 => 11.73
